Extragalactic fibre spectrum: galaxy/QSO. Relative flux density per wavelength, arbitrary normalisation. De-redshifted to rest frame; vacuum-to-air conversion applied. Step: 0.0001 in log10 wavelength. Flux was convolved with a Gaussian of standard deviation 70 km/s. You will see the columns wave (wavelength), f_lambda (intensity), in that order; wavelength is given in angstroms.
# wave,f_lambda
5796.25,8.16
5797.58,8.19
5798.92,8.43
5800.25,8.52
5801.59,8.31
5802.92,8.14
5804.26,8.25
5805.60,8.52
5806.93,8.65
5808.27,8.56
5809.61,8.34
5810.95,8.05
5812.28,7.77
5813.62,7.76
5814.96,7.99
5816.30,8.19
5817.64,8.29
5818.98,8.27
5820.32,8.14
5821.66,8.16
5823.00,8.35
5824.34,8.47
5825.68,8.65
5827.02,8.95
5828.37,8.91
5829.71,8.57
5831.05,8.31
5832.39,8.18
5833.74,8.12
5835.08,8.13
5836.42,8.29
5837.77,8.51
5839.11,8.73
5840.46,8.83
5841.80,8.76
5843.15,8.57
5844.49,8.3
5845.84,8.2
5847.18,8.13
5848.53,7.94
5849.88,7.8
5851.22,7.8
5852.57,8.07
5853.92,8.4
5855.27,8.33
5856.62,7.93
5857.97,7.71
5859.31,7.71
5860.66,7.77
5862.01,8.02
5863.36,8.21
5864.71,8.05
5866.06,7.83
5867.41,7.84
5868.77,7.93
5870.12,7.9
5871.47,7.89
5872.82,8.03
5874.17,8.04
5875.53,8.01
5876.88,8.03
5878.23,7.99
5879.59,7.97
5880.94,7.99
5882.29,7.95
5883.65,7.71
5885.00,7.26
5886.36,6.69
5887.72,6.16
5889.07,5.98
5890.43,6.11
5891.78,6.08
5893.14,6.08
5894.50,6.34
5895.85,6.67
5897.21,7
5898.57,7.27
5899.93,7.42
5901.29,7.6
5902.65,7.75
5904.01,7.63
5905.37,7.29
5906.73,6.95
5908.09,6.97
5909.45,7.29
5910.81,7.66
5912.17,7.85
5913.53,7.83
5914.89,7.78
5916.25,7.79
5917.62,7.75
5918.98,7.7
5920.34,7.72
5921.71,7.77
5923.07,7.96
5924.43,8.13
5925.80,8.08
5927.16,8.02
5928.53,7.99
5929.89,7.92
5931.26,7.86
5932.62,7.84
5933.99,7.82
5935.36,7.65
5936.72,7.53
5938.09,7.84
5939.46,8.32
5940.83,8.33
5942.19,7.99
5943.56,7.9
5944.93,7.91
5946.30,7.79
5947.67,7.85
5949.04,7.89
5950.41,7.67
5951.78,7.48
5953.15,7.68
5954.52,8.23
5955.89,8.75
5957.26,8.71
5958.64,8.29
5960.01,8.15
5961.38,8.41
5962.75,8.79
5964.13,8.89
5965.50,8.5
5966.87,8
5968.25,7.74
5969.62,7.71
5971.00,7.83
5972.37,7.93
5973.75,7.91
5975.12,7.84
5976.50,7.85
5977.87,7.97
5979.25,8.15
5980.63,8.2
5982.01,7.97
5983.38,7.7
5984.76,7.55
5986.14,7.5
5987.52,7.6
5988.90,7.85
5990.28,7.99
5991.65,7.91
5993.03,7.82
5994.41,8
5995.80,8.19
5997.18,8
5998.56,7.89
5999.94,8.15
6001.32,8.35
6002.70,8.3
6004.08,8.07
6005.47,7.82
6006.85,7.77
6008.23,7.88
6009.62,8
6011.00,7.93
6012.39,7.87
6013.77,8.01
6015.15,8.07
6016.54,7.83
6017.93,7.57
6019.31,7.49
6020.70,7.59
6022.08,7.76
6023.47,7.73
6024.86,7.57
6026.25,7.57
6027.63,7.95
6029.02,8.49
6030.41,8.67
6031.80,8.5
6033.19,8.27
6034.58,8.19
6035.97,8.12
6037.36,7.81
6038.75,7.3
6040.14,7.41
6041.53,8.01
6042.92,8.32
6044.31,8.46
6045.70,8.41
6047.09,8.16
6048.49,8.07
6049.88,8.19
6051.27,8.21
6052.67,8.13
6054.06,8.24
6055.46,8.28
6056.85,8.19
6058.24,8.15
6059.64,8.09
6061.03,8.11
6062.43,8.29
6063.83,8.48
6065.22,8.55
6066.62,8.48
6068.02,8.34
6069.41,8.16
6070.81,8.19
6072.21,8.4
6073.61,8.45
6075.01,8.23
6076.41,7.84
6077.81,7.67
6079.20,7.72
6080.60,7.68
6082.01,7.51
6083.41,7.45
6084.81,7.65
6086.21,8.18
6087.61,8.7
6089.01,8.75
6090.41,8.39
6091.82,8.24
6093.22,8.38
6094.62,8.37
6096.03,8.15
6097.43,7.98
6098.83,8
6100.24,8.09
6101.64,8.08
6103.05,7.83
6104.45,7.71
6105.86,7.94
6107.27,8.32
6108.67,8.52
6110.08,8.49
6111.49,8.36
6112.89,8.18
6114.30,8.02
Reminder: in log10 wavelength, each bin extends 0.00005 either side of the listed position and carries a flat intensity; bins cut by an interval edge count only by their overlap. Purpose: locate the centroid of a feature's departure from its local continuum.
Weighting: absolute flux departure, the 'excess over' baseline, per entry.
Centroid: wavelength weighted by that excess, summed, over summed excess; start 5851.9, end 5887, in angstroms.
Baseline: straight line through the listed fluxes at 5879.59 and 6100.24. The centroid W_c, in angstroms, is 5872.2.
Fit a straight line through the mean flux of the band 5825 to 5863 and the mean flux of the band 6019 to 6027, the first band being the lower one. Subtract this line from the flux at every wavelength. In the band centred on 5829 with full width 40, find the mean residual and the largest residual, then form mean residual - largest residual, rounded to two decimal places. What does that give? -0.61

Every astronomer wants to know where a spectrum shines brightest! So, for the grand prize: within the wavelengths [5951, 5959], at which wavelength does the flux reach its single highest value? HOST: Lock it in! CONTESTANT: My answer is 5955.89 angstroms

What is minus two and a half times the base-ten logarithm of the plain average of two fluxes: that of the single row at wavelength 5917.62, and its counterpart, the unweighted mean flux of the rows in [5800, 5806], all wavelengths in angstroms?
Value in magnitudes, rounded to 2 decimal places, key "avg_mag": -2.26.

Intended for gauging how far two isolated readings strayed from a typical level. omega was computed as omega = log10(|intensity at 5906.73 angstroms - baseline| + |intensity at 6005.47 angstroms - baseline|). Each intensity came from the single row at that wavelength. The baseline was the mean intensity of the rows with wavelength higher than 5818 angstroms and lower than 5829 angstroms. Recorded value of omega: 0.34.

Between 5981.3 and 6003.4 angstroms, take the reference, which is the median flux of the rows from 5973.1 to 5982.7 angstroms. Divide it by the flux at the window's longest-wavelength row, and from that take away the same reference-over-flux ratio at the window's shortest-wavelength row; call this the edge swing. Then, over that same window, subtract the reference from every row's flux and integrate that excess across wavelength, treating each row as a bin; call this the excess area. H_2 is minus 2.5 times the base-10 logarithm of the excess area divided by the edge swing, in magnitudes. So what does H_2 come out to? -3.5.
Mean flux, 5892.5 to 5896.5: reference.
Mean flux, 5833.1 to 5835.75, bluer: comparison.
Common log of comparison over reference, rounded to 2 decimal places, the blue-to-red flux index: 0.11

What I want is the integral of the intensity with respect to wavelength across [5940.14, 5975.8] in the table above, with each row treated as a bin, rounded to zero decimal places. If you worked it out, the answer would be 288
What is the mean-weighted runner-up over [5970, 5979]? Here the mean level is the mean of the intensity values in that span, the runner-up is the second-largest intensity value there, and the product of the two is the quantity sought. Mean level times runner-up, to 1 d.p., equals 62.6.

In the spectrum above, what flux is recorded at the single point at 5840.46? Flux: 8.83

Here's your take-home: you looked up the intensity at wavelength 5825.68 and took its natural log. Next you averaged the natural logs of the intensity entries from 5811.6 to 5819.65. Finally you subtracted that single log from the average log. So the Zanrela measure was -0.07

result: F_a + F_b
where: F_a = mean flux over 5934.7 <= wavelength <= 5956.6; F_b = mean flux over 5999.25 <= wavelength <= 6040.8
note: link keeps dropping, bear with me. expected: 15.9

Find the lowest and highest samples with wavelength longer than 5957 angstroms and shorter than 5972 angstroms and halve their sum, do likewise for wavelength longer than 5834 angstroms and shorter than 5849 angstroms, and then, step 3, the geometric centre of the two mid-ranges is 8.3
